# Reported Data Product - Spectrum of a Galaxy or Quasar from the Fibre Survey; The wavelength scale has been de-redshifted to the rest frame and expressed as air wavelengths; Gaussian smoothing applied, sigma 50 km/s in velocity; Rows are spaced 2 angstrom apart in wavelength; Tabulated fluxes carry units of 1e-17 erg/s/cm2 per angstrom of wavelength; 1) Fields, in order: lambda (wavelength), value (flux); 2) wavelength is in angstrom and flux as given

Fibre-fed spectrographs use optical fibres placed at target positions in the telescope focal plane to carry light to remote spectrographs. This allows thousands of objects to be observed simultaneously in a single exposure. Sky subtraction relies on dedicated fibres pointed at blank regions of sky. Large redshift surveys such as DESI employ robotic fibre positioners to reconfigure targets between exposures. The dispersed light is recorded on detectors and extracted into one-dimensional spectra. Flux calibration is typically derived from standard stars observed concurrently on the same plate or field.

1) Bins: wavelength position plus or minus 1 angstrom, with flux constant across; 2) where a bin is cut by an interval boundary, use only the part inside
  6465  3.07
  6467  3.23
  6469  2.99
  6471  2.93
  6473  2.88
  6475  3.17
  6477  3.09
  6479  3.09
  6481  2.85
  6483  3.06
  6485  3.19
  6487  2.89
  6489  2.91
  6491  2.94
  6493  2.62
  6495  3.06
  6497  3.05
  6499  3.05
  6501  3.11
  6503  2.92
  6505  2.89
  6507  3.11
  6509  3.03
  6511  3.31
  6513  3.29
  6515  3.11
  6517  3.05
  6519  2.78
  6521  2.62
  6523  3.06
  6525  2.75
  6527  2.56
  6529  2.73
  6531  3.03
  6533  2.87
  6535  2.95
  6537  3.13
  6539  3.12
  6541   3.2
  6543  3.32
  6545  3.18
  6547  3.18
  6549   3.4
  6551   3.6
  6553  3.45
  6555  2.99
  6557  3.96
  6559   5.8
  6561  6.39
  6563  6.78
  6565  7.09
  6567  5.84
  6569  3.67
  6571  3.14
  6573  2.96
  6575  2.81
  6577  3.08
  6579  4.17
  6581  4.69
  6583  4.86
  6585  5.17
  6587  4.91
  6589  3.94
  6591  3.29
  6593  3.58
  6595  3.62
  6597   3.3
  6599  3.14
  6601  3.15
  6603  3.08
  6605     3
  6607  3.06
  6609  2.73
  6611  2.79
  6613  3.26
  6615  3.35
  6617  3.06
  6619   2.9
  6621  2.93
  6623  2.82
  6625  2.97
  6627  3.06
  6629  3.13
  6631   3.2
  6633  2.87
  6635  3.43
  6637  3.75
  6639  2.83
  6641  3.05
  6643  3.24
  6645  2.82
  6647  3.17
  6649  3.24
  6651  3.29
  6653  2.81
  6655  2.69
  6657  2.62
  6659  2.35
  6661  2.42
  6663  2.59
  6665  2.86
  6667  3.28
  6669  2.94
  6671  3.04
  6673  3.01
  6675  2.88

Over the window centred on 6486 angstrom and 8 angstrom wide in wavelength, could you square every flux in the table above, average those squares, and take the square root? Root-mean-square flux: 3.01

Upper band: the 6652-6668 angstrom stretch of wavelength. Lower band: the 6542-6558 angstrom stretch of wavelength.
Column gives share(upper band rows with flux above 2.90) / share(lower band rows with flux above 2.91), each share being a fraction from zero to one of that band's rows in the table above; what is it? 0.1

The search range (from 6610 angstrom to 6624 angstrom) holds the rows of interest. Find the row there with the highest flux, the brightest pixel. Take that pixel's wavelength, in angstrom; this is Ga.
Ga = 6615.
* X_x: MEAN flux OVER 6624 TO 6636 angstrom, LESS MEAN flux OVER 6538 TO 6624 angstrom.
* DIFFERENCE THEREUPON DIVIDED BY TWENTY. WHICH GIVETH -0.033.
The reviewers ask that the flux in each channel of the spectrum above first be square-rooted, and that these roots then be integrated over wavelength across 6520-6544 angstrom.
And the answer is 41.2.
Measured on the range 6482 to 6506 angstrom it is 41.4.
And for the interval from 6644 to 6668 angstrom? 40.4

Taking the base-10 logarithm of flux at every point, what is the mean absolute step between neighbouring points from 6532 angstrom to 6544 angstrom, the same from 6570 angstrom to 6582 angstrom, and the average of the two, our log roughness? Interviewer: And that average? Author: 0.034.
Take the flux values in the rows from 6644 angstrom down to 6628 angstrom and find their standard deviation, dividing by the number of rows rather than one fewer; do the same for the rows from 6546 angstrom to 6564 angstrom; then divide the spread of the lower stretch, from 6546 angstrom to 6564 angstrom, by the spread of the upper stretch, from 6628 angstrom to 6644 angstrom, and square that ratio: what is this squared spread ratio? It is 25.2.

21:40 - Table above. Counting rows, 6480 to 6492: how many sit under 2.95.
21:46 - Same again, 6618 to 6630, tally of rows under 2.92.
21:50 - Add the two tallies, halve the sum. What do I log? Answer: 3.0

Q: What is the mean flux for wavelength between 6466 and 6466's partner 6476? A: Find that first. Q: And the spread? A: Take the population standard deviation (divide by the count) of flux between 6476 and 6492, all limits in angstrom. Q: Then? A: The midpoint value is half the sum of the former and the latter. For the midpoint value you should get 1.58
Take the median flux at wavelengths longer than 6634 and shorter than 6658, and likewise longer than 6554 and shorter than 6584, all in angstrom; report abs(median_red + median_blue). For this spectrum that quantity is 7.28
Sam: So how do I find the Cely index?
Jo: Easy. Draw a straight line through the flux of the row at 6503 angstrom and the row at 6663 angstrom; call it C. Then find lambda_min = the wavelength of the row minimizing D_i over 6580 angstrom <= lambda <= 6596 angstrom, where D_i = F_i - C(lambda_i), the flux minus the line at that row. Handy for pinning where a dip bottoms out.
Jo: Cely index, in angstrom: 6591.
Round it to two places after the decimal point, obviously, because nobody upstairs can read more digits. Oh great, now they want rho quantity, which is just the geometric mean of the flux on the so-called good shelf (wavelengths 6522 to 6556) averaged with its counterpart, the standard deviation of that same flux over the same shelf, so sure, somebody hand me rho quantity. 1.67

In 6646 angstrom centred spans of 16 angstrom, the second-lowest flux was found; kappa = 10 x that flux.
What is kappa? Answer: 28.2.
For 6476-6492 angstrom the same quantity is 28.9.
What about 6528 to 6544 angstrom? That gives 28.7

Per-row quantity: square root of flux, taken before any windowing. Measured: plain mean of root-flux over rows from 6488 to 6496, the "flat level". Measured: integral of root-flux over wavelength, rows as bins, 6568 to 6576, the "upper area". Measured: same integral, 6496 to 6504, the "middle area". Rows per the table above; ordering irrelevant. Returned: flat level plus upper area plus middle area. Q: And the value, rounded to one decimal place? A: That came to 29.8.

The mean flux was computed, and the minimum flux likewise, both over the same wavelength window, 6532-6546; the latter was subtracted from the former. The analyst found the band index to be 0.24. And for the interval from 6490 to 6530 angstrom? 0.39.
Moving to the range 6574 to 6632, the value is 0.69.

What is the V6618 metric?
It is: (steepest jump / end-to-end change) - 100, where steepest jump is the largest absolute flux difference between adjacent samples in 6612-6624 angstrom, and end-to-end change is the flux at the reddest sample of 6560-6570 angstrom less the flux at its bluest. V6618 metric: -100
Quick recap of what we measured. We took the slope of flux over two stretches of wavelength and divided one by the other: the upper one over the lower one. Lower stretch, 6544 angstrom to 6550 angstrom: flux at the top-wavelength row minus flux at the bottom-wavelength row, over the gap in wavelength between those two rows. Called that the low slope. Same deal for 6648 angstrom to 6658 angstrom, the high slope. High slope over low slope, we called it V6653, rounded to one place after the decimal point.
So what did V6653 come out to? -1.4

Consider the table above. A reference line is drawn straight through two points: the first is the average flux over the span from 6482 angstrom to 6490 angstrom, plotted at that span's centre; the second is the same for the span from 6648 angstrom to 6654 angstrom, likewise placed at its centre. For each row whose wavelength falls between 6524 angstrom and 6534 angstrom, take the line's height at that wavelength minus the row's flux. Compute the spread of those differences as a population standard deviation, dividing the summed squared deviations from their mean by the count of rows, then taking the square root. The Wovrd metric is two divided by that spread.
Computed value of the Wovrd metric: 13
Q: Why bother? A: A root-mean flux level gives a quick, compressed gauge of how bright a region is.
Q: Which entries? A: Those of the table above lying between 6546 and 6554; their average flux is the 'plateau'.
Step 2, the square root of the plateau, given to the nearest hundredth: 1.85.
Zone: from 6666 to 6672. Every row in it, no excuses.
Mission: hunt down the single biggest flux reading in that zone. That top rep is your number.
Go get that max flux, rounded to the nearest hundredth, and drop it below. 3.28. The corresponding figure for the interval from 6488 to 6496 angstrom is 3.06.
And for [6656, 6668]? 3.28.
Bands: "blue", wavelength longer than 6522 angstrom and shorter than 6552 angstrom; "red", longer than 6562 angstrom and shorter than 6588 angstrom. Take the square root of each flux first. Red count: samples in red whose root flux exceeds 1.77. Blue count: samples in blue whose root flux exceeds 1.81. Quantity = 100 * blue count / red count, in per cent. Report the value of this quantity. 30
